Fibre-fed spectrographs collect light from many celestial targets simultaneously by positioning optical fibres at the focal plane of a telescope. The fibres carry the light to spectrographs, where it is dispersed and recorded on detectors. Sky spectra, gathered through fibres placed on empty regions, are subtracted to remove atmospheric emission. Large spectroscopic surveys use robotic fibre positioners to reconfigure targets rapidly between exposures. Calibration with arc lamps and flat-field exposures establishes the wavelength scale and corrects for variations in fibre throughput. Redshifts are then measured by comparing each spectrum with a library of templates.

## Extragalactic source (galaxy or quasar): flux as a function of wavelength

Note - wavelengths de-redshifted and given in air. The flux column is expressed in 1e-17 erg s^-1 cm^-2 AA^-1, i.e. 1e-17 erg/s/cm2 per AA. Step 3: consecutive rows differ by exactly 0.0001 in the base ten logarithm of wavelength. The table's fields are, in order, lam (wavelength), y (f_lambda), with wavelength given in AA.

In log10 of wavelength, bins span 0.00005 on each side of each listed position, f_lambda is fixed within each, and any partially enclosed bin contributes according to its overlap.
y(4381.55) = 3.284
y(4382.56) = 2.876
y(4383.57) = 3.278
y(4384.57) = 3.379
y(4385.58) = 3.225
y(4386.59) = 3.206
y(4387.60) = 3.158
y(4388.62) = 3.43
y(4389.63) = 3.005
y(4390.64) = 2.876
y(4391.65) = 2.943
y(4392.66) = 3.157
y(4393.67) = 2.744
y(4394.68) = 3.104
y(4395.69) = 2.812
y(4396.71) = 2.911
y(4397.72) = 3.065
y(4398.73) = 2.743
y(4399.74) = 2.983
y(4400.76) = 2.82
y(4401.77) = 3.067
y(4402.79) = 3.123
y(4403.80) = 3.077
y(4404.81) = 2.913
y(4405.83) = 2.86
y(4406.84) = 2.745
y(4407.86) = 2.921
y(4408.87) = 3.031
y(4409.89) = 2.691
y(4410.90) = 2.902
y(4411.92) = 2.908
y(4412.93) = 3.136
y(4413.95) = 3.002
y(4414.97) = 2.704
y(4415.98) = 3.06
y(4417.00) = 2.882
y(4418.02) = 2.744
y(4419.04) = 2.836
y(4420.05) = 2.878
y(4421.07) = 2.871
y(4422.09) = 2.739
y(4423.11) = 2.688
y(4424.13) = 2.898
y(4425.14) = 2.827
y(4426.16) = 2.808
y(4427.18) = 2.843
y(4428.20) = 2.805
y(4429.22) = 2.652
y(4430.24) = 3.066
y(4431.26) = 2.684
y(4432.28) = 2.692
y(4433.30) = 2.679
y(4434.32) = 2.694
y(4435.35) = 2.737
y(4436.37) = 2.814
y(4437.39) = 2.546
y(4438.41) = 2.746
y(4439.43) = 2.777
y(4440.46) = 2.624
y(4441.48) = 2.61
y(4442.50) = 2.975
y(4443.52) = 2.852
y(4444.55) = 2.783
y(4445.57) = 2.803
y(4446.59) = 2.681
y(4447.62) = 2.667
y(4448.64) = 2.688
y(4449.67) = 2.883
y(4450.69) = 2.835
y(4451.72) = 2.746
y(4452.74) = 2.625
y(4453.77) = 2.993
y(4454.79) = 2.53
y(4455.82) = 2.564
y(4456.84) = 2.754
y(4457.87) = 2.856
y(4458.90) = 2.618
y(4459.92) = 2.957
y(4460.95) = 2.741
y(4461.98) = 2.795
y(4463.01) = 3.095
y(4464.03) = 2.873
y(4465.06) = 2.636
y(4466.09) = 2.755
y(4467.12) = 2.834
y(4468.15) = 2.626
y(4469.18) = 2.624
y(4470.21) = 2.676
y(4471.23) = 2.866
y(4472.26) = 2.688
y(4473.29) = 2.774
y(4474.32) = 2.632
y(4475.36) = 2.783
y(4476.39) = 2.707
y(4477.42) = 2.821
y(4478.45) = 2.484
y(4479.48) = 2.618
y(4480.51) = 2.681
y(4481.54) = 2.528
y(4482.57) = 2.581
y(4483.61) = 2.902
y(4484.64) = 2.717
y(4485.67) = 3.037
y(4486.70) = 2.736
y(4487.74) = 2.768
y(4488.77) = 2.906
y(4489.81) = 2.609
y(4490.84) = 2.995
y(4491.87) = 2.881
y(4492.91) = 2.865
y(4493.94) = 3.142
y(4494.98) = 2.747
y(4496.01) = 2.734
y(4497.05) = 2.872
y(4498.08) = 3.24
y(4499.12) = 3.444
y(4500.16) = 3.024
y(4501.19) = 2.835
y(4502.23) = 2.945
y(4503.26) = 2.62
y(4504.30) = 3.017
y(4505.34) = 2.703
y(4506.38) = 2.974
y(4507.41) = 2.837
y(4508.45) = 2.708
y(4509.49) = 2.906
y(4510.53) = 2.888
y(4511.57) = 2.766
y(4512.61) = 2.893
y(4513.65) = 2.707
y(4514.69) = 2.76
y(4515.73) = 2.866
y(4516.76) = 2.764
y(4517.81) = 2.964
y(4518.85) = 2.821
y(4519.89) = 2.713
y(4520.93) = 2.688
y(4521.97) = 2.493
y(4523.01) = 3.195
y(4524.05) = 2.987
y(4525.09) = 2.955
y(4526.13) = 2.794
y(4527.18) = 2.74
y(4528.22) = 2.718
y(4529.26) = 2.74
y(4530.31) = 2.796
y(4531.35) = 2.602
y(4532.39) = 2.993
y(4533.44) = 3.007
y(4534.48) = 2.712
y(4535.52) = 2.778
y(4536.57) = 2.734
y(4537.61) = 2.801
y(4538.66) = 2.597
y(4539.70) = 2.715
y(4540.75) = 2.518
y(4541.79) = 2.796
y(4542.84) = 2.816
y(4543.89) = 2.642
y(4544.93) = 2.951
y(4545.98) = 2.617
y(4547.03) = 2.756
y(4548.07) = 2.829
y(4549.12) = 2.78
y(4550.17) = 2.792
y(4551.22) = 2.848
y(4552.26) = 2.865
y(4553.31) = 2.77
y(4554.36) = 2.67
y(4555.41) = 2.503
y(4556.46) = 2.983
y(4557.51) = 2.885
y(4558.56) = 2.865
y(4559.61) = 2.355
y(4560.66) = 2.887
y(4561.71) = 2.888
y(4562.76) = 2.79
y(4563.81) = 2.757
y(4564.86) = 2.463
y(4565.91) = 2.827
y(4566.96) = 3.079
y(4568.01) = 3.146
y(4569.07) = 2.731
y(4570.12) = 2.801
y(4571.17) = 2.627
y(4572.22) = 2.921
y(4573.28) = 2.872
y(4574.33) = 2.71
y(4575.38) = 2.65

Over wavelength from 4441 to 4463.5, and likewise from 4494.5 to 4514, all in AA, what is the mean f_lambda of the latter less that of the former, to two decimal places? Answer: 0.11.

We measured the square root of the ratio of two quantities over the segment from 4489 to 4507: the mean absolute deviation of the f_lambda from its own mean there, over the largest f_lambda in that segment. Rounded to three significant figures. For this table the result 0.220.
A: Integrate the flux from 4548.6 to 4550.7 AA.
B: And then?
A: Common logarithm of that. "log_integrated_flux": 0.766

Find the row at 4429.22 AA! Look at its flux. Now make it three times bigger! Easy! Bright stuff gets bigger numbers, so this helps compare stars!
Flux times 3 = 8.0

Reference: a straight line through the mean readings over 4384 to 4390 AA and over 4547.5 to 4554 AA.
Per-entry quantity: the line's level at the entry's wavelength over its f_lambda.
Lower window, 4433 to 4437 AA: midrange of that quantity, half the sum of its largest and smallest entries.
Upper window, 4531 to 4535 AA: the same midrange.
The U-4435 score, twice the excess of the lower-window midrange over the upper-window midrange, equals 0.22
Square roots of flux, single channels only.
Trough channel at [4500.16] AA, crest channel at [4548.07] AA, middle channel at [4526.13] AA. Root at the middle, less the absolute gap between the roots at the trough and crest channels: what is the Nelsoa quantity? 1.61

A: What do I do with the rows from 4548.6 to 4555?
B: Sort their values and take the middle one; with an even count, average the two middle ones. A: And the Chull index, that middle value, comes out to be 2.79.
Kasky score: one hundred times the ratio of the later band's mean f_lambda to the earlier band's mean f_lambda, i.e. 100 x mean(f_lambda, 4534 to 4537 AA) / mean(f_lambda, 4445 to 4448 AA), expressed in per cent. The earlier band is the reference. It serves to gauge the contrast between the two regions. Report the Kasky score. 101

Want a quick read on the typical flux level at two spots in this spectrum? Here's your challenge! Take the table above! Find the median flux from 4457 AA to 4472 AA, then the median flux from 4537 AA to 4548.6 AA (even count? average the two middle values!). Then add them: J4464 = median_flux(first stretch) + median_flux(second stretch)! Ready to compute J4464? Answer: 5.53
